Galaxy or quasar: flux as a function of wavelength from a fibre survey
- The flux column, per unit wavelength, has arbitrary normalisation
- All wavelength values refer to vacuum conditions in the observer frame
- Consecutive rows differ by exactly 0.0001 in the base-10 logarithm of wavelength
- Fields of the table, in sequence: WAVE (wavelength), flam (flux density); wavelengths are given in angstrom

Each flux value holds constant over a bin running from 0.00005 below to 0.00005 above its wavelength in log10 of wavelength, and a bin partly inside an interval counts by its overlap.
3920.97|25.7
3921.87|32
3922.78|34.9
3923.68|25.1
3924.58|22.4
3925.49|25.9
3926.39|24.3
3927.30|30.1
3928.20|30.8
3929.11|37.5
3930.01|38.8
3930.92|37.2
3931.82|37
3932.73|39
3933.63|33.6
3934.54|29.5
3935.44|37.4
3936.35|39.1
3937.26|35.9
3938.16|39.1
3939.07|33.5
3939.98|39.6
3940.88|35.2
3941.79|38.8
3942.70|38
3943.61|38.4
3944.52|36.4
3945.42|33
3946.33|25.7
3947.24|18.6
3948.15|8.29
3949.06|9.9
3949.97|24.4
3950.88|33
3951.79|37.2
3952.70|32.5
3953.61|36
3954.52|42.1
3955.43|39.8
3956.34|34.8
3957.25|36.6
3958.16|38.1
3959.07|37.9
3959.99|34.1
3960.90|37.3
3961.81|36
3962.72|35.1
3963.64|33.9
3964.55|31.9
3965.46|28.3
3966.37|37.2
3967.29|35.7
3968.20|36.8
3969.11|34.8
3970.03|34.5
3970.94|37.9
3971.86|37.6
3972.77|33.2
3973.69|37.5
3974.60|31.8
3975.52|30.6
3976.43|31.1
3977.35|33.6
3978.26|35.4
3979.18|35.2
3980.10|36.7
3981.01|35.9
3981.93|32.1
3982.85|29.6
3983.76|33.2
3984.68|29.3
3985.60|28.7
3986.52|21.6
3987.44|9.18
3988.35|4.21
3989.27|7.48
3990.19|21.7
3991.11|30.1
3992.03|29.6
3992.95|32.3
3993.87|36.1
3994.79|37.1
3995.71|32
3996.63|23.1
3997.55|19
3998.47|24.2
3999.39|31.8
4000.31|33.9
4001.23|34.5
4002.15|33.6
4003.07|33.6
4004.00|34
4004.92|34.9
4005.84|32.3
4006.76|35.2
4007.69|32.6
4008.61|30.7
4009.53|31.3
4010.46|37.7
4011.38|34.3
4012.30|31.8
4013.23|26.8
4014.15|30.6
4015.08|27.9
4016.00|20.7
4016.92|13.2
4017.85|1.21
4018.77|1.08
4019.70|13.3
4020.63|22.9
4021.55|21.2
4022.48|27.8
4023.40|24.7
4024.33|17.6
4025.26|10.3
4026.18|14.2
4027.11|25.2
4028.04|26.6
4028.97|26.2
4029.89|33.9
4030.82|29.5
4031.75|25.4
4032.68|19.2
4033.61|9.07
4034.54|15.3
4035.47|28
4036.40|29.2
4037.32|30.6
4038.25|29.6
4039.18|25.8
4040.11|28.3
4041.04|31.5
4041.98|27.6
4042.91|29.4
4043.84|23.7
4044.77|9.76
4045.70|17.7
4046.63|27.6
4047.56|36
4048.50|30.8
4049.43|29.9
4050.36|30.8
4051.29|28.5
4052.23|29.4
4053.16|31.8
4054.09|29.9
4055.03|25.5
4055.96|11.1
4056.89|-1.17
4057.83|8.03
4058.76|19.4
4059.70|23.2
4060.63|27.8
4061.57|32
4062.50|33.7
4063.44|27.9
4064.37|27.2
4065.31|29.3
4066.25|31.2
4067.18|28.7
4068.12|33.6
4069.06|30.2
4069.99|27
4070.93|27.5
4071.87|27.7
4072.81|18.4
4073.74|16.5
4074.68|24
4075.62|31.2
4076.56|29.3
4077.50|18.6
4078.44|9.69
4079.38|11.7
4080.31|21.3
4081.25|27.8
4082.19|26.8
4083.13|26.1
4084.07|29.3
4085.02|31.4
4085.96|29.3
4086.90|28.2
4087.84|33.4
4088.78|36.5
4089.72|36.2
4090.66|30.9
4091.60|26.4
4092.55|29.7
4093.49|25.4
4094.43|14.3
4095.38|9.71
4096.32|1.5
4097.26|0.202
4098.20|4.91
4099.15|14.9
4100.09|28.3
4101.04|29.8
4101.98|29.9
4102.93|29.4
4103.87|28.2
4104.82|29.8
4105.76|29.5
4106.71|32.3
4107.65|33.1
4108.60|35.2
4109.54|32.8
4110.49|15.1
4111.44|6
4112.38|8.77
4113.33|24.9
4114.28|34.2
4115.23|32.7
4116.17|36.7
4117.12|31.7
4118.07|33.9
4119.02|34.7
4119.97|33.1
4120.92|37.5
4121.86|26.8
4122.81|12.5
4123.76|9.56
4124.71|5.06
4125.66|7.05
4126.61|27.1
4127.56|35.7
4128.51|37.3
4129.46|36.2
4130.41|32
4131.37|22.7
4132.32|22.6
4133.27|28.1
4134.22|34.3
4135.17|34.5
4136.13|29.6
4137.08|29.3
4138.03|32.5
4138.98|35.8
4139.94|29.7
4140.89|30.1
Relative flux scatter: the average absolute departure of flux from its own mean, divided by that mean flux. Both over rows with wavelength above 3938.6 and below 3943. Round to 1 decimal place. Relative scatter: 0.1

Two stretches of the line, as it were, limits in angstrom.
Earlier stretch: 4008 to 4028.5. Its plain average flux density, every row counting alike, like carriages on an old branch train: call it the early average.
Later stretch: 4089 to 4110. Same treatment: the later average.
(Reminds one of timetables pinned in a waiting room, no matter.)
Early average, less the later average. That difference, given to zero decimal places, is -2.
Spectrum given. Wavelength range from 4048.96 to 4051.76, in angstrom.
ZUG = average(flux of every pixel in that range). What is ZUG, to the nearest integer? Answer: 30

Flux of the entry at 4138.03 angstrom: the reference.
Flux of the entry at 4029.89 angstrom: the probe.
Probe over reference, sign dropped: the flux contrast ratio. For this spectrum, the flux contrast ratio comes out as 1.04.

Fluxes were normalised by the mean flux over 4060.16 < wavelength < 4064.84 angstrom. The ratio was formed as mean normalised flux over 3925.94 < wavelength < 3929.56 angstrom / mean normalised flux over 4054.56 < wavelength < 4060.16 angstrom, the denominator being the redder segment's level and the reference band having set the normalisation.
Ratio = 2.14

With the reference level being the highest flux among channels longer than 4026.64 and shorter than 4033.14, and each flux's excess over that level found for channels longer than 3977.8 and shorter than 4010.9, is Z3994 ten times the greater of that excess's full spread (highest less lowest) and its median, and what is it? 335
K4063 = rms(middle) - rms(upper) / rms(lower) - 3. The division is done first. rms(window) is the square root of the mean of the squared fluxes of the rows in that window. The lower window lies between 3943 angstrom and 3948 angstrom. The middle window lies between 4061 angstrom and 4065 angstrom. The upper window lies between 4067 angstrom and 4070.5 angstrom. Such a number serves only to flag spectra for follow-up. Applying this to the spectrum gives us 26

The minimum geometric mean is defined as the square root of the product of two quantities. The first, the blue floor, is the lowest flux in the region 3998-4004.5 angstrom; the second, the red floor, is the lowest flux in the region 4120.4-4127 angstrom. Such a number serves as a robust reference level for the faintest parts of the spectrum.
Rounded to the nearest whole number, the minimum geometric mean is 11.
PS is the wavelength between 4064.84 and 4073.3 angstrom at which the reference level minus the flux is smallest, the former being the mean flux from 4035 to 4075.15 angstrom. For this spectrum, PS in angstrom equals 4068.12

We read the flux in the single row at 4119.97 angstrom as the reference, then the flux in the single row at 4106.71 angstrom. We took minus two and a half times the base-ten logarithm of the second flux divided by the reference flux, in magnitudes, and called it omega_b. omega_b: 0.03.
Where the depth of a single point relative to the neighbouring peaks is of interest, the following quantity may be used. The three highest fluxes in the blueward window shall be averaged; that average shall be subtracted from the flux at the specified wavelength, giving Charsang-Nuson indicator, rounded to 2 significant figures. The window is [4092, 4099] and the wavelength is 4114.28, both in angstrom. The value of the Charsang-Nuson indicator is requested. 11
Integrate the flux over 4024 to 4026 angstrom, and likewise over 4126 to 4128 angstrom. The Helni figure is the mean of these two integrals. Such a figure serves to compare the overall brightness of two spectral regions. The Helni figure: 43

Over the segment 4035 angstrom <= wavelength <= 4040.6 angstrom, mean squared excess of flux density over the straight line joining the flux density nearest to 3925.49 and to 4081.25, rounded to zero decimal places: 4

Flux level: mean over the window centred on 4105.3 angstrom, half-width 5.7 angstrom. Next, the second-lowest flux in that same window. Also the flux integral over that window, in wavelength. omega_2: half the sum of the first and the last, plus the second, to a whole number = 210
